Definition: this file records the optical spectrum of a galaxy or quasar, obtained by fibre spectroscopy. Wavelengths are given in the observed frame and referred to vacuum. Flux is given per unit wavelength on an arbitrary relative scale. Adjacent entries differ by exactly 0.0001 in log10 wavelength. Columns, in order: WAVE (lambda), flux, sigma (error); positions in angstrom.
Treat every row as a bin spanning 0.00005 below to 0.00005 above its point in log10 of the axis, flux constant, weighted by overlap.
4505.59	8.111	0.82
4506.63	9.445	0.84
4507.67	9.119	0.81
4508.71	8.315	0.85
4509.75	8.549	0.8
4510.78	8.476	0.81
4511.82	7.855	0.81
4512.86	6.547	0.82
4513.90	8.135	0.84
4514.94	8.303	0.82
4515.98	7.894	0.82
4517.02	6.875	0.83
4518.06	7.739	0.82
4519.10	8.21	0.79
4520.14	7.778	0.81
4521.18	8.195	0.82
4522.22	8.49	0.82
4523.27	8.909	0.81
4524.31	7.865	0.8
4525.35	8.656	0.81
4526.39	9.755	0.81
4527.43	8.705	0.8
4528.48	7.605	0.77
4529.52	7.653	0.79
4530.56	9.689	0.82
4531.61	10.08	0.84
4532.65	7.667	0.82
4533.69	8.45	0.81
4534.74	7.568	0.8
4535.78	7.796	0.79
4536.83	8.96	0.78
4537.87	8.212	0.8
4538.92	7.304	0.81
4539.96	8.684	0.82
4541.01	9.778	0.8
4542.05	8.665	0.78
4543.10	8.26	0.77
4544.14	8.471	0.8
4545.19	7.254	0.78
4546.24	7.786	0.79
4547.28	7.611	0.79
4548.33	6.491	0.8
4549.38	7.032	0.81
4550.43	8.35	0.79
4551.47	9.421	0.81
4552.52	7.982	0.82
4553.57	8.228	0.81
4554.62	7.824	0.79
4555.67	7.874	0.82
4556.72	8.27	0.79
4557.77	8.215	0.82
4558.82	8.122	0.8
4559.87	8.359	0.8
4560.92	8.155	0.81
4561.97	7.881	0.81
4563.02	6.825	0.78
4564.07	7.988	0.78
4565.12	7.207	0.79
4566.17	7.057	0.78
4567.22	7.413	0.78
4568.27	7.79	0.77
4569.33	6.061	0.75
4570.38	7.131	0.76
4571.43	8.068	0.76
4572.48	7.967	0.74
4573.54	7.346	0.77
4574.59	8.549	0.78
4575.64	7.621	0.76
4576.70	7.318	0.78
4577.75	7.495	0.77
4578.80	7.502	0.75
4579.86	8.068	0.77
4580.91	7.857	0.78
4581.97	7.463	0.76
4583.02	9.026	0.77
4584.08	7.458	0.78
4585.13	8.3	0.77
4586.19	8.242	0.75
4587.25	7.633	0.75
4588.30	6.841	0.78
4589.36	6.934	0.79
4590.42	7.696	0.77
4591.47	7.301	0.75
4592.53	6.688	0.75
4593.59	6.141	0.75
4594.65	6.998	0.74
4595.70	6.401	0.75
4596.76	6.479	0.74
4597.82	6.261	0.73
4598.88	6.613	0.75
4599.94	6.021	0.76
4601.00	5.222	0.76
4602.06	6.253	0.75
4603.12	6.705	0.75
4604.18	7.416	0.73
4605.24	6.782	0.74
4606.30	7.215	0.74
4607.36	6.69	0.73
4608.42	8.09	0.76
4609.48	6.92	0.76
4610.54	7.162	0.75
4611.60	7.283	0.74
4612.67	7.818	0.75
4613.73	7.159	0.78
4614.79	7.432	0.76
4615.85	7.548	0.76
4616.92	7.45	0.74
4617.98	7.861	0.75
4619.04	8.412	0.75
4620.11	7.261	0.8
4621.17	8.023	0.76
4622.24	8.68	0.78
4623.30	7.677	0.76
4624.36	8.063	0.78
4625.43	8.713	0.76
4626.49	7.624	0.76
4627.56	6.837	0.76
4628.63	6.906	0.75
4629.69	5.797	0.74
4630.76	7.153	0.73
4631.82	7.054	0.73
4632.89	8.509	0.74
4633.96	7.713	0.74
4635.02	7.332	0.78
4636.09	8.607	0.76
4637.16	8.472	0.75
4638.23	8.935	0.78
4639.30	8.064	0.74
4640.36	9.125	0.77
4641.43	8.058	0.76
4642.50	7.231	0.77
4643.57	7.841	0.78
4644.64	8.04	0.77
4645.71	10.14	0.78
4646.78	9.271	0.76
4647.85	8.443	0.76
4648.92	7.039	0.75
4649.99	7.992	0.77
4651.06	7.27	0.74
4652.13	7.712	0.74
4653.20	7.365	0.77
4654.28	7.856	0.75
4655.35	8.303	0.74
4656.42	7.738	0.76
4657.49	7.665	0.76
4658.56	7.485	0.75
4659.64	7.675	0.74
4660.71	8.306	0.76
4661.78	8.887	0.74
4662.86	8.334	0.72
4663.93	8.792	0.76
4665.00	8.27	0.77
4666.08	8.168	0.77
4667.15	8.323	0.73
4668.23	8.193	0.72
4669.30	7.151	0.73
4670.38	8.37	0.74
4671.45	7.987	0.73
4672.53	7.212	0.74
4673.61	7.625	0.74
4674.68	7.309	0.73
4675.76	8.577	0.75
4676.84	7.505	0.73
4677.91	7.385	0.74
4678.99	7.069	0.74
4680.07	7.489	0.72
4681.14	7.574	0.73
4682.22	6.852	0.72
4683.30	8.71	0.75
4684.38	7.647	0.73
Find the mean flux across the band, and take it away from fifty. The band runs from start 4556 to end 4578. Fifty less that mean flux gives 42.3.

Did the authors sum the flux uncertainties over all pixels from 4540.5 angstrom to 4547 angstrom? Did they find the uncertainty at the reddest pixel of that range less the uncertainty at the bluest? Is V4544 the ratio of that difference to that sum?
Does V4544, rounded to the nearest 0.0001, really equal -0.0021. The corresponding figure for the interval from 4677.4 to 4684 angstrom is 0.0023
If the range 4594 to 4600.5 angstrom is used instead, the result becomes 0.0045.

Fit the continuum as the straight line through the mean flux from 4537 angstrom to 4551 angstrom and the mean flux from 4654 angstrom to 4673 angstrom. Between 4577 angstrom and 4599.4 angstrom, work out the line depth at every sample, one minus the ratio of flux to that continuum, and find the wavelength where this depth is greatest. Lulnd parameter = 4593.59 angstrom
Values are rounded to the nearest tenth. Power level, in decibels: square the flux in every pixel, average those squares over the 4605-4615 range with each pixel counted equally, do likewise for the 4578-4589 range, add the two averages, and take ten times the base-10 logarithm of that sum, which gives 20.6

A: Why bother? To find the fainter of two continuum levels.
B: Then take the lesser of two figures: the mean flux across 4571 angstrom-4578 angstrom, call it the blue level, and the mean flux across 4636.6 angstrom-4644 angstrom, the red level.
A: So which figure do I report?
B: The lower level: 7.8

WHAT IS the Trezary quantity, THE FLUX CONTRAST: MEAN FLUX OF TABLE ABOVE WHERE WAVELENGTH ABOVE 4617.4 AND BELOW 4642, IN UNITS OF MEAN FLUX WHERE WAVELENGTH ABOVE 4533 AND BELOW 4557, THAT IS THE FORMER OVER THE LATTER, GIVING 0.97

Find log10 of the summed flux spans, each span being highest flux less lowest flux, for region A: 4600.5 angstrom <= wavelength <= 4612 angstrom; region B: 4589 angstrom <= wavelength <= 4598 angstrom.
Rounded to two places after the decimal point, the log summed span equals 0.65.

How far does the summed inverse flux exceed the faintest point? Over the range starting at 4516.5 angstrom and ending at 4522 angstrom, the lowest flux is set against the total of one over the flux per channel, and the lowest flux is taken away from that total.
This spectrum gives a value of -6.2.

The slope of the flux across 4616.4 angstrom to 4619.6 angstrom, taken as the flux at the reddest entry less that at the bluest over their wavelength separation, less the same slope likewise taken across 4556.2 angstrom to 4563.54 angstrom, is 0.68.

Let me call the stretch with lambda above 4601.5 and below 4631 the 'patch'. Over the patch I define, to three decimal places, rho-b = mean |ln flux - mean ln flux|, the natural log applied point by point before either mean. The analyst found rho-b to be 0.071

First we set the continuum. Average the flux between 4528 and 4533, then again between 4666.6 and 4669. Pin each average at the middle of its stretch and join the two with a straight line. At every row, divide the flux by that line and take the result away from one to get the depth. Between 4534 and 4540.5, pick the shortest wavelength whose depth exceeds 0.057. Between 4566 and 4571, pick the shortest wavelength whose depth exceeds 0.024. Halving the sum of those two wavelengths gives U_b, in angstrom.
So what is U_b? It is 4550.5 angstrom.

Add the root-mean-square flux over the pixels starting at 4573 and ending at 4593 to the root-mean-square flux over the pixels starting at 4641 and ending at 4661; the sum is 15.7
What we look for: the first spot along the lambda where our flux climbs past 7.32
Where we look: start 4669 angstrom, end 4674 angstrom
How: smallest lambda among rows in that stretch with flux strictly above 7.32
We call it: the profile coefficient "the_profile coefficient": 4670.38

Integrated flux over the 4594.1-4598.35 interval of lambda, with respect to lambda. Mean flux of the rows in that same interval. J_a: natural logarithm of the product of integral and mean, 5.20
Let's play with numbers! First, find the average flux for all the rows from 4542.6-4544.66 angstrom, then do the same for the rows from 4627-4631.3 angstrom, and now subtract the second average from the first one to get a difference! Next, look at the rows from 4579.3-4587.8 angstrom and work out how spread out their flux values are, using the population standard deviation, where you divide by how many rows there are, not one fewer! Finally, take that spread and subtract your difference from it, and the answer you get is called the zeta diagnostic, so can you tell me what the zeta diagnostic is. -1.2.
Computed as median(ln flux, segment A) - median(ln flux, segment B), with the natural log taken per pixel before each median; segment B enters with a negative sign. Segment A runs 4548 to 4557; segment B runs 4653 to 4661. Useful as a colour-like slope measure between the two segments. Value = 0.035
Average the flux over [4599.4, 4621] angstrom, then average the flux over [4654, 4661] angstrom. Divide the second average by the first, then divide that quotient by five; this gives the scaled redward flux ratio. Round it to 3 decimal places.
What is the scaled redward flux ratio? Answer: 0.220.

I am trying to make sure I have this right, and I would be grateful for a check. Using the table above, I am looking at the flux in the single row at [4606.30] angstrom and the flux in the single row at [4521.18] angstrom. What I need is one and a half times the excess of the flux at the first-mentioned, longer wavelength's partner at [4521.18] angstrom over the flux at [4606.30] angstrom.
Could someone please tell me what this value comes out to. 1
